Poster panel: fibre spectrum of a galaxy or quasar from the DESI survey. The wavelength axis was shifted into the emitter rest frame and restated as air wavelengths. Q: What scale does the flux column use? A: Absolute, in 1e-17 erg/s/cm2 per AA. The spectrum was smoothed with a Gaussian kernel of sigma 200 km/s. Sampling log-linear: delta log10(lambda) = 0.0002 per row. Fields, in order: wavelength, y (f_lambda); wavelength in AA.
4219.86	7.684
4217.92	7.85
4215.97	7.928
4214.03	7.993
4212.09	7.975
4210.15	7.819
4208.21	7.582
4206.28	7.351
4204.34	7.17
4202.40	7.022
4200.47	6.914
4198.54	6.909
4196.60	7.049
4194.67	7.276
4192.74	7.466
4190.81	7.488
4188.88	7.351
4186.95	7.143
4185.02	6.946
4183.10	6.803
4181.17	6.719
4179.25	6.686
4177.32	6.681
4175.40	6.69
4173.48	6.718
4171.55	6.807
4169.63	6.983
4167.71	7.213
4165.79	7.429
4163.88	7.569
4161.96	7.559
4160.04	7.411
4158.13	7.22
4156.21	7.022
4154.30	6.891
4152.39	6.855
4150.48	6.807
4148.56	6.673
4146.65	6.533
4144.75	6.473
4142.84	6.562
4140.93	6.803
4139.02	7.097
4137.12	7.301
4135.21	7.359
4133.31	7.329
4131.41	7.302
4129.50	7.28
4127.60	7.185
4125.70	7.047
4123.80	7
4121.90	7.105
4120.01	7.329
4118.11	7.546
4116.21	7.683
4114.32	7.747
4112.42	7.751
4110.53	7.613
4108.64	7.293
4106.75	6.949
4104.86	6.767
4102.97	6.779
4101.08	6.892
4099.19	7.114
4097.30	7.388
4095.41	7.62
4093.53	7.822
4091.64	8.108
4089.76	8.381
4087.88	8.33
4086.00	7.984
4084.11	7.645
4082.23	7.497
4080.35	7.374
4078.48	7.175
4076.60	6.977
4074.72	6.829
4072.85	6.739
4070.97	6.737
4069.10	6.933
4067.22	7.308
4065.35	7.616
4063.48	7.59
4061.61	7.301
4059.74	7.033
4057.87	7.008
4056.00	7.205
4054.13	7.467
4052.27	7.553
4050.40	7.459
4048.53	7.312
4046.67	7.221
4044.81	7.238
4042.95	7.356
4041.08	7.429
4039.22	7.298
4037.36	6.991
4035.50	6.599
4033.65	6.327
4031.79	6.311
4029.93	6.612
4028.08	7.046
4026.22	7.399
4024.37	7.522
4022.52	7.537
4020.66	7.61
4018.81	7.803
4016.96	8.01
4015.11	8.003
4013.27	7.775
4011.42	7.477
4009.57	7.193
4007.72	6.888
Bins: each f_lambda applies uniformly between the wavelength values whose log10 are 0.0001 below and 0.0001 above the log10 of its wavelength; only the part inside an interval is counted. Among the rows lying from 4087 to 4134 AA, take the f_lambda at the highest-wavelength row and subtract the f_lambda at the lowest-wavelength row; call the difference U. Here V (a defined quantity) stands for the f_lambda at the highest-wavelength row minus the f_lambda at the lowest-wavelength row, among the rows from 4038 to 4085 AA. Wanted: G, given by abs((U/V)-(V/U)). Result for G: 2.5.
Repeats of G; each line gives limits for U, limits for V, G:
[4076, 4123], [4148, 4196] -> 4.5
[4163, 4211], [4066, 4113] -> 1.2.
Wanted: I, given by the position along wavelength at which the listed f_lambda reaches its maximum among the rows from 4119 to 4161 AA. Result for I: 4160.04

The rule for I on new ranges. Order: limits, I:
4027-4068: 4065.35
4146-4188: 4163.88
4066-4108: 4089.76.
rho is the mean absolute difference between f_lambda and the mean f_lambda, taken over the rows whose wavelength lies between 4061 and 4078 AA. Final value 0.30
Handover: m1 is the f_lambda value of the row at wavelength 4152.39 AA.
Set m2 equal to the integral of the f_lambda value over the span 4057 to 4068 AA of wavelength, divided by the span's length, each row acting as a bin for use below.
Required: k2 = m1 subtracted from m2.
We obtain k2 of 0.5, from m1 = 6.855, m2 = 7.31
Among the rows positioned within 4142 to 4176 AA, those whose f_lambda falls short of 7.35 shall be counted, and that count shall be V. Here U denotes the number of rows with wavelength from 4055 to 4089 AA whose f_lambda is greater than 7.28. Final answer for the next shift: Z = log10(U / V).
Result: -0.19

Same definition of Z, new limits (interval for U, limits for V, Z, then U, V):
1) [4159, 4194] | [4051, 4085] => -0.20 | 7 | 11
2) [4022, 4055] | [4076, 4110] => 0.10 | 10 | 8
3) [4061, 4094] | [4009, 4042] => 0.18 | 12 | 8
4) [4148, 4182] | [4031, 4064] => -0.48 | 4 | 12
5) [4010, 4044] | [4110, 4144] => 0.00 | 12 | 12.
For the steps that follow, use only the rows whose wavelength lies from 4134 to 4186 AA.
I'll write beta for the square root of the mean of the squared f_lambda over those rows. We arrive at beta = 7.0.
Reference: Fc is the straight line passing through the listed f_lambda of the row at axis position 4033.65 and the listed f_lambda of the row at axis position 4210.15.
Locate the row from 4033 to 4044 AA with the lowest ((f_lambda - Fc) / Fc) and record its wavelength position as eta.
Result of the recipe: 4033.65 AA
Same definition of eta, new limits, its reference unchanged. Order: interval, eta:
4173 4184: 4179.25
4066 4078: 4072.85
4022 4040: 4031.79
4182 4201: 4200.47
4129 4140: 4139.02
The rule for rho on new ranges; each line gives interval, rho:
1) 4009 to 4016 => 0.28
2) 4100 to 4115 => 0.38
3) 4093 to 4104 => 0.34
